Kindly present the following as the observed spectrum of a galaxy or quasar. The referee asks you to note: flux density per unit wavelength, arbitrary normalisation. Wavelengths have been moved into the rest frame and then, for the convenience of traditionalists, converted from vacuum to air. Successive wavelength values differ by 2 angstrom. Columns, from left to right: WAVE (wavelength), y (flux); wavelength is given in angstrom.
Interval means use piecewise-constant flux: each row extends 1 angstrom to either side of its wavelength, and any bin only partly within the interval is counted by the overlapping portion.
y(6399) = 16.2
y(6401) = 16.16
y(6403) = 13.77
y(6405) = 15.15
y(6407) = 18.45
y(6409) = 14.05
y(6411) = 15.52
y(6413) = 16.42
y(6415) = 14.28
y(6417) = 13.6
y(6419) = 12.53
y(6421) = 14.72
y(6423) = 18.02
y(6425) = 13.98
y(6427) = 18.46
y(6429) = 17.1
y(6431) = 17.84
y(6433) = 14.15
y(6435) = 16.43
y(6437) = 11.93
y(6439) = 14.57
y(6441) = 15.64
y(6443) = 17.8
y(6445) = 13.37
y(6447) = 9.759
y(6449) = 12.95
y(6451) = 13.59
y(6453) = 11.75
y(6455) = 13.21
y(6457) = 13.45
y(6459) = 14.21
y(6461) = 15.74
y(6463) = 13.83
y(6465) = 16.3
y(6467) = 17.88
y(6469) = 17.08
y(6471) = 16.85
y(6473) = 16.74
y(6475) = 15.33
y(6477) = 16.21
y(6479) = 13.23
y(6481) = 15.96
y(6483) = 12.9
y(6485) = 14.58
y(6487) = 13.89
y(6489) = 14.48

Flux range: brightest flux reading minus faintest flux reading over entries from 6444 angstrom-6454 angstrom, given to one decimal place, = 3.8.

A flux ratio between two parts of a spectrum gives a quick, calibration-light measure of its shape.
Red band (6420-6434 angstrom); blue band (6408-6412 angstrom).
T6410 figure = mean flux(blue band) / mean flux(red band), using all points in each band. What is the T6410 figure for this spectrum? 0.91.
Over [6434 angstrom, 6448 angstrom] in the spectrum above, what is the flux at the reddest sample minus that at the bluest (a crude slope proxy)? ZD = -6.7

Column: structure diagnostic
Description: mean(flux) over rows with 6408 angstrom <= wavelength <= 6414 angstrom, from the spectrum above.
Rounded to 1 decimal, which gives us 15.3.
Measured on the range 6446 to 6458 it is 12.5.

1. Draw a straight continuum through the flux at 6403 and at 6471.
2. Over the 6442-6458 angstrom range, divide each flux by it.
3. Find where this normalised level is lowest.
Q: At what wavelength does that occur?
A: 6447 angstrom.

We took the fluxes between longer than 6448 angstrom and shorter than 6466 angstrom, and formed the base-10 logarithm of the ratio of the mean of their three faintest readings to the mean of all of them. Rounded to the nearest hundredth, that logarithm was -0.04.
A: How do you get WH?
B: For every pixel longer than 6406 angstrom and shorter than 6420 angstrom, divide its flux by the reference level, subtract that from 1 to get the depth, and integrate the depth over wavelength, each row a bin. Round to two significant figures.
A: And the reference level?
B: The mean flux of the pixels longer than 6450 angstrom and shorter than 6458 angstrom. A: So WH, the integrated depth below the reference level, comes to -2.1 angstrom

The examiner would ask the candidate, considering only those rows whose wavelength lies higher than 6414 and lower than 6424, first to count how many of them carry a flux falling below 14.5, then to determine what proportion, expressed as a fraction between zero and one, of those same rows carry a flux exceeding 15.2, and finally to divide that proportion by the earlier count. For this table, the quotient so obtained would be 0.1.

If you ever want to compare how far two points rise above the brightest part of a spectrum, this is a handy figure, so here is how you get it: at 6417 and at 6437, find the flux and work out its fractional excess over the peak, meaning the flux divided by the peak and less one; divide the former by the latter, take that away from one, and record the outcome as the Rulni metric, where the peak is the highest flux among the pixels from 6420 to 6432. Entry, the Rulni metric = 0.26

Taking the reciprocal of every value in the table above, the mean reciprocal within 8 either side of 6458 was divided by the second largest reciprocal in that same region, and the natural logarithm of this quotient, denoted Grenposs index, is -0.05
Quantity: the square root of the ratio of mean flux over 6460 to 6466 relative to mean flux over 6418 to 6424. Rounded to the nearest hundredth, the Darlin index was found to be 1.01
